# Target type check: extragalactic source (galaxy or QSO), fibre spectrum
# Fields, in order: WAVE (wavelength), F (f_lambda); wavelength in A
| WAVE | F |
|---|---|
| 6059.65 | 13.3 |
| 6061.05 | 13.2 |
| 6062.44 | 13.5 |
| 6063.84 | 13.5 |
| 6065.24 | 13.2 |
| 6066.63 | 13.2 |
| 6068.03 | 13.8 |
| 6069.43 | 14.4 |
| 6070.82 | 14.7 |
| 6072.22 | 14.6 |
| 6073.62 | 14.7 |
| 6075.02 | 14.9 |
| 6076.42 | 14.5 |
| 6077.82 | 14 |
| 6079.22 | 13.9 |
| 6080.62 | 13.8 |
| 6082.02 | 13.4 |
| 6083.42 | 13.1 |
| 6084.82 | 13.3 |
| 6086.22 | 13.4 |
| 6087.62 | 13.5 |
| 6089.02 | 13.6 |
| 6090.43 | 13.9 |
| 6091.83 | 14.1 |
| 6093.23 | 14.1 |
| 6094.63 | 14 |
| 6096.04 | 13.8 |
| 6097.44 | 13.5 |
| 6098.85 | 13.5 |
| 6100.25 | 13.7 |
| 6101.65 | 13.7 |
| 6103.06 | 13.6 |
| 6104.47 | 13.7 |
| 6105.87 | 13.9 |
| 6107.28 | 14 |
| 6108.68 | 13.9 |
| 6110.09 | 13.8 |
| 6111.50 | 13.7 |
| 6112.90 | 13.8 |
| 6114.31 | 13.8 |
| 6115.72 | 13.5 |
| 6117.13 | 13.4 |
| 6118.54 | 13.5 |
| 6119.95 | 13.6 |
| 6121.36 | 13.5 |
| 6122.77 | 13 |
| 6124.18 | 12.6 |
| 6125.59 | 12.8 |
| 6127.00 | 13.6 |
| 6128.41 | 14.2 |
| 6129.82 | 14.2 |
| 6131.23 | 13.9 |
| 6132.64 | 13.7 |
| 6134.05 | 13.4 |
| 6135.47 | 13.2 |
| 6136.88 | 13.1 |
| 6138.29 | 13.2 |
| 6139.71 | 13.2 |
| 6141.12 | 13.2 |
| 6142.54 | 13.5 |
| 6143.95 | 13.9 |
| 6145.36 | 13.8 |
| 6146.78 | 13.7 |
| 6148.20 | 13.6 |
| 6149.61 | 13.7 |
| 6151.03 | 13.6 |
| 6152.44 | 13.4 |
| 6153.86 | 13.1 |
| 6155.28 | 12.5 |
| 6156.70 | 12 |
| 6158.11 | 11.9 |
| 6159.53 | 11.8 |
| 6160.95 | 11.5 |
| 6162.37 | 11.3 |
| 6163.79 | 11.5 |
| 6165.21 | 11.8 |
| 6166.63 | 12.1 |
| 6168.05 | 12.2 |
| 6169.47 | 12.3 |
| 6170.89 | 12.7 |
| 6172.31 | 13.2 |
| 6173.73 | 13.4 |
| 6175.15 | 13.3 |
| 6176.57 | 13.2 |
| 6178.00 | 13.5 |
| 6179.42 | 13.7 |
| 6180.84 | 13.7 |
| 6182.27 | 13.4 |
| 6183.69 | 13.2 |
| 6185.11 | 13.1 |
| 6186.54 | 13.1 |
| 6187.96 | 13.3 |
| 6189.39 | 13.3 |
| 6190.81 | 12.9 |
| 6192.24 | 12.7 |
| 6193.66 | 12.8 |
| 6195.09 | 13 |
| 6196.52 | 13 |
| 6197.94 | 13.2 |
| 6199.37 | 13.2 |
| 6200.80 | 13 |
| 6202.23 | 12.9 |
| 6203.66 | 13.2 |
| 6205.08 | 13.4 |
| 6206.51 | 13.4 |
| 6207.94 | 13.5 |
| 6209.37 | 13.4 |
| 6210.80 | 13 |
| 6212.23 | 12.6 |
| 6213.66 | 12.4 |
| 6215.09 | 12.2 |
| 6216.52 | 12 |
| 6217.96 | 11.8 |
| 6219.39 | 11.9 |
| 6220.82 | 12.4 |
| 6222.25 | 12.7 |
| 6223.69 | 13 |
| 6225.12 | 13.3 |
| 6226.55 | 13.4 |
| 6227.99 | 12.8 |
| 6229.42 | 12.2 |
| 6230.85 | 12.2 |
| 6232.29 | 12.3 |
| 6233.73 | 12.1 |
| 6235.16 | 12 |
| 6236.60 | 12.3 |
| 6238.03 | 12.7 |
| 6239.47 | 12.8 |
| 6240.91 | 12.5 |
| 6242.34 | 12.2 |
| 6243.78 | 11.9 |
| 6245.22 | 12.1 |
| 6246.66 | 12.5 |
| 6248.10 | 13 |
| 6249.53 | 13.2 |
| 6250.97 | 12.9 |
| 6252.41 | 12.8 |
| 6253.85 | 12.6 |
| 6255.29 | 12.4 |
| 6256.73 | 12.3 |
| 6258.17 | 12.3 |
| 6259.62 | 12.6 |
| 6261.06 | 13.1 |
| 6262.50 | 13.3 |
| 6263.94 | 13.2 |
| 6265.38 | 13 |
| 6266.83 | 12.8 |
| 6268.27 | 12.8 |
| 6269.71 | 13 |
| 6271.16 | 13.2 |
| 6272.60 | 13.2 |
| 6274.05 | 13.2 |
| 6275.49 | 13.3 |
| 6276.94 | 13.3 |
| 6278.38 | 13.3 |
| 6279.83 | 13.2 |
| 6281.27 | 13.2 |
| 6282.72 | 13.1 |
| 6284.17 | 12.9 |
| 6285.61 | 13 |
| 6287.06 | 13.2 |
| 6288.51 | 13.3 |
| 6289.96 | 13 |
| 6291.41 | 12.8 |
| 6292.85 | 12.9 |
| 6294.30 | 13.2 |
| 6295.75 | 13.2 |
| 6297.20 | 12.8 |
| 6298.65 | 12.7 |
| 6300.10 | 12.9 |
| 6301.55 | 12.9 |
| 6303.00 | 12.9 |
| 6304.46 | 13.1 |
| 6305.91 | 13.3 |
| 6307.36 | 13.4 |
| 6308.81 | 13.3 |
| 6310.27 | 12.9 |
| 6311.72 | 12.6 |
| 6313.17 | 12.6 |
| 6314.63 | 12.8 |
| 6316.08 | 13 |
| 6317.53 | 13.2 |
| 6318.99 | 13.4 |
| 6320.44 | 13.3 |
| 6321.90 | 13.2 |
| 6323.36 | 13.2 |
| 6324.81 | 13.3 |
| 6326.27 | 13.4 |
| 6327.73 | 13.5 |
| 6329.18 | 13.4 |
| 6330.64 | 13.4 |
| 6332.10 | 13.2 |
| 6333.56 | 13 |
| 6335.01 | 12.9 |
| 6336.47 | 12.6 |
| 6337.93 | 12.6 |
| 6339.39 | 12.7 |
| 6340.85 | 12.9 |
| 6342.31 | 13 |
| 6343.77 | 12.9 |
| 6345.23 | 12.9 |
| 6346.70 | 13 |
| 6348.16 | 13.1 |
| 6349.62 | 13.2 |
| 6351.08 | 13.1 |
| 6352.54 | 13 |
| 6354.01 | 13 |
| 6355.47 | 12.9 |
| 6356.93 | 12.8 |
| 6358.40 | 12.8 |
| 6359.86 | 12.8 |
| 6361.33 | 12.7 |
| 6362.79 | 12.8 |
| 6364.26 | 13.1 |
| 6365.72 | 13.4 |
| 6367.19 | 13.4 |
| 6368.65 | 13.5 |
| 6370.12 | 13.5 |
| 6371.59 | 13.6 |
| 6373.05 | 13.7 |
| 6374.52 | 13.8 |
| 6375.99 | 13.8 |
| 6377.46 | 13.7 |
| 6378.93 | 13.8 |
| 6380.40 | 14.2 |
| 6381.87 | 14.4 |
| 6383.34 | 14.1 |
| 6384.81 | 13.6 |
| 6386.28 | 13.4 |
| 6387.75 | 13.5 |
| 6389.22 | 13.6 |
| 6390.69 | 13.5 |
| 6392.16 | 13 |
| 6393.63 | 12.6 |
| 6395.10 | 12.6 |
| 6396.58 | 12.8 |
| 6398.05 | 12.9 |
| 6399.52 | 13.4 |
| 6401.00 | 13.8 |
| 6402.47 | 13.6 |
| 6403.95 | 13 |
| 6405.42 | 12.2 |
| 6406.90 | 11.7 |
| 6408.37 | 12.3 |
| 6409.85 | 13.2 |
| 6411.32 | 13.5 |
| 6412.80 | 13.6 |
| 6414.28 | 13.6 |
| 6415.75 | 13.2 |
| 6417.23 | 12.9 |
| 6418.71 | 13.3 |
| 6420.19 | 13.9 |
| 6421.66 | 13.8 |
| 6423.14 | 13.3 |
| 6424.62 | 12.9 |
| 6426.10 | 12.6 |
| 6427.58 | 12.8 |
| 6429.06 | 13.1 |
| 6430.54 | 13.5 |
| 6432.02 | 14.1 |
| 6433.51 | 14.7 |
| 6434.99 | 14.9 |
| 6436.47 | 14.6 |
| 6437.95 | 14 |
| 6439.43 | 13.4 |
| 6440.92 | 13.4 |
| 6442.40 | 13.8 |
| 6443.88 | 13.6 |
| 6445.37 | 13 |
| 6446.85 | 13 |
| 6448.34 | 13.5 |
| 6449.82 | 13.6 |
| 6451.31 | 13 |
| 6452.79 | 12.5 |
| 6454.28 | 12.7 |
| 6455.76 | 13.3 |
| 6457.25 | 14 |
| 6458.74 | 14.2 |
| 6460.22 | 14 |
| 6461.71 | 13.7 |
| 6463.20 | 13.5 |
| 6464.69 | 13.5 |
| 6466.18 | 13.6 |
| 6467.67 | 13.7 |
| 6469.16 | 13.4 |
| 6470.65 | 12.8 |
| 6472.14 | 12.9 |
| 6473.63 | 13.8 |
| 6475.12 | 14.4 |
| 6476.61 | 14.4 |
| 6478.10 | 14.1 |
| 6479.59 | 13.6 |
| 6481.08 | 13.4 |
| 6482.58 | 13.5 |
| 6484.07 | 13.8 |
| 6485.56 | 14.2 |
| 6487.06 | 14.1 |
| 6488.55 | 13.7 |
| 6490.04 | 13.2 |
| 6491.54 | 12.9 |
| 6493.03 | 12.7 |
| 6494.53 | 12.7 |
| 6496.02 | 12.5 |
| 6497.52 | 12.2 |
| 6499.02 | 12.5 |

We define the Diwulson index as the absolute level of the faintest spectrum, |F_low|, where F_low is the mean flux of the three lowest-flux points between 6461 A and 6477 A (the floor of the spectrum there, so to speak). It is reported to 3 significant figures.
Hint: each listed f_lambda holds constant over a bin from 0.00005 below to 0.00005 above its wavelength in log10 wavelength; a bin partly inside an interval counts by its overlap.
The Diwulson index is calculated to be 13.0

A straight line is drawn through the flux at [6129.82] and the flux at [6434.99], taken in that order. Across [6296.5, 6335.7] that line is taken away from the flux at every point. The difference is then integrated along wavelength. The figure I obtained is -60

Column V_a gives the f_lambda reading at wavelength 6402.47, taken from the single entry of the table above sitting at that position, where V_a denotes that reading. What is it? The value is 13.6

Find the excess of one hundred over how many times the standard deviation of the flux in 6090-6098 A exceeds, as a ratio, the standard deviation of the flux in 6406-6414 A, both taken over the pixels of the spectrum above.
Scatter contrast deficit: 99.7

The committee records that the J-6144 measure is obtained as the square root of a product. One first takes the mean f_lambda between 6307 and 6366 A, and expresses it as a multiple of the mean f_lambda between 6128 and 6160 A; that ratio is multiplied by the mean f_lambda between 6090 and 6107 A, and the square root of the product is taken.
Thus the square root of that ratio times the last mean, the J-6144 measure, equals 3.68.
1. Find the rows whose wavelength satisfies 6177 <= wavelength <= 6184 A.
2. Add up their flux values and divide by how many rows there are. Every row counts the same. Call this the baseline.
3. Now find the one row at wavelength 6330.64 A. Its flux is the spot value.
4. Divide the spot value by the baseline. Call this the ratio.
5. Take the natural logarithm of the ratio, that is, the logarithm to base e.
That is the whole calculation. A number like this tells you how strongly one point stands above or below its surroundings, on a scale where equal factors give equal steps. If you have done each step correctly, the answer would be -0.007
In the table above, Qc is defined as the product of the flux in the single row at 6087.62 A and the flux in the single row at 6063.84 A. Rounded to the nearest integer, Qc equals 182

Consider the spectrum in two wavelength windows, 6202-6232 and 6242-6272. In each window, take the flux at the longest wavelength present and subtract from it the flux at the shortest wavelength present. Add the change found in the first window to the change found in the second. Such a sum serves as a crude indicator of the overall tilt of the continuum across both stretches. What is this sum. 0.30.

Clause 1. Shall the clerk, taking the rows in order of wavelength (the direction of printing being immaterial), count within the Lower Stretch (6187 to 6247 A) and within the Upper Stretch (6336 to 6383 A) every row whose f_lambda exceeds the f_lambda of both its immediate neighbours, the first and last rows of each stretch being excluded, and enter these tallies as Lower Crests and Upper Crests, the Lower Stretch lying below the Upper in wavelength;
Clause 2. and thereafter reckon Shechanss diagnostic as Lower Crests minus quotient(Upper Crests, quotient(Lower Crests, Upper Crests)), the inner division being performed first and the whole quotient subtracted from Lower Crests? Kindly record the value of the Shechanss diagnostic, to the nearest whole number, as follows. 3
